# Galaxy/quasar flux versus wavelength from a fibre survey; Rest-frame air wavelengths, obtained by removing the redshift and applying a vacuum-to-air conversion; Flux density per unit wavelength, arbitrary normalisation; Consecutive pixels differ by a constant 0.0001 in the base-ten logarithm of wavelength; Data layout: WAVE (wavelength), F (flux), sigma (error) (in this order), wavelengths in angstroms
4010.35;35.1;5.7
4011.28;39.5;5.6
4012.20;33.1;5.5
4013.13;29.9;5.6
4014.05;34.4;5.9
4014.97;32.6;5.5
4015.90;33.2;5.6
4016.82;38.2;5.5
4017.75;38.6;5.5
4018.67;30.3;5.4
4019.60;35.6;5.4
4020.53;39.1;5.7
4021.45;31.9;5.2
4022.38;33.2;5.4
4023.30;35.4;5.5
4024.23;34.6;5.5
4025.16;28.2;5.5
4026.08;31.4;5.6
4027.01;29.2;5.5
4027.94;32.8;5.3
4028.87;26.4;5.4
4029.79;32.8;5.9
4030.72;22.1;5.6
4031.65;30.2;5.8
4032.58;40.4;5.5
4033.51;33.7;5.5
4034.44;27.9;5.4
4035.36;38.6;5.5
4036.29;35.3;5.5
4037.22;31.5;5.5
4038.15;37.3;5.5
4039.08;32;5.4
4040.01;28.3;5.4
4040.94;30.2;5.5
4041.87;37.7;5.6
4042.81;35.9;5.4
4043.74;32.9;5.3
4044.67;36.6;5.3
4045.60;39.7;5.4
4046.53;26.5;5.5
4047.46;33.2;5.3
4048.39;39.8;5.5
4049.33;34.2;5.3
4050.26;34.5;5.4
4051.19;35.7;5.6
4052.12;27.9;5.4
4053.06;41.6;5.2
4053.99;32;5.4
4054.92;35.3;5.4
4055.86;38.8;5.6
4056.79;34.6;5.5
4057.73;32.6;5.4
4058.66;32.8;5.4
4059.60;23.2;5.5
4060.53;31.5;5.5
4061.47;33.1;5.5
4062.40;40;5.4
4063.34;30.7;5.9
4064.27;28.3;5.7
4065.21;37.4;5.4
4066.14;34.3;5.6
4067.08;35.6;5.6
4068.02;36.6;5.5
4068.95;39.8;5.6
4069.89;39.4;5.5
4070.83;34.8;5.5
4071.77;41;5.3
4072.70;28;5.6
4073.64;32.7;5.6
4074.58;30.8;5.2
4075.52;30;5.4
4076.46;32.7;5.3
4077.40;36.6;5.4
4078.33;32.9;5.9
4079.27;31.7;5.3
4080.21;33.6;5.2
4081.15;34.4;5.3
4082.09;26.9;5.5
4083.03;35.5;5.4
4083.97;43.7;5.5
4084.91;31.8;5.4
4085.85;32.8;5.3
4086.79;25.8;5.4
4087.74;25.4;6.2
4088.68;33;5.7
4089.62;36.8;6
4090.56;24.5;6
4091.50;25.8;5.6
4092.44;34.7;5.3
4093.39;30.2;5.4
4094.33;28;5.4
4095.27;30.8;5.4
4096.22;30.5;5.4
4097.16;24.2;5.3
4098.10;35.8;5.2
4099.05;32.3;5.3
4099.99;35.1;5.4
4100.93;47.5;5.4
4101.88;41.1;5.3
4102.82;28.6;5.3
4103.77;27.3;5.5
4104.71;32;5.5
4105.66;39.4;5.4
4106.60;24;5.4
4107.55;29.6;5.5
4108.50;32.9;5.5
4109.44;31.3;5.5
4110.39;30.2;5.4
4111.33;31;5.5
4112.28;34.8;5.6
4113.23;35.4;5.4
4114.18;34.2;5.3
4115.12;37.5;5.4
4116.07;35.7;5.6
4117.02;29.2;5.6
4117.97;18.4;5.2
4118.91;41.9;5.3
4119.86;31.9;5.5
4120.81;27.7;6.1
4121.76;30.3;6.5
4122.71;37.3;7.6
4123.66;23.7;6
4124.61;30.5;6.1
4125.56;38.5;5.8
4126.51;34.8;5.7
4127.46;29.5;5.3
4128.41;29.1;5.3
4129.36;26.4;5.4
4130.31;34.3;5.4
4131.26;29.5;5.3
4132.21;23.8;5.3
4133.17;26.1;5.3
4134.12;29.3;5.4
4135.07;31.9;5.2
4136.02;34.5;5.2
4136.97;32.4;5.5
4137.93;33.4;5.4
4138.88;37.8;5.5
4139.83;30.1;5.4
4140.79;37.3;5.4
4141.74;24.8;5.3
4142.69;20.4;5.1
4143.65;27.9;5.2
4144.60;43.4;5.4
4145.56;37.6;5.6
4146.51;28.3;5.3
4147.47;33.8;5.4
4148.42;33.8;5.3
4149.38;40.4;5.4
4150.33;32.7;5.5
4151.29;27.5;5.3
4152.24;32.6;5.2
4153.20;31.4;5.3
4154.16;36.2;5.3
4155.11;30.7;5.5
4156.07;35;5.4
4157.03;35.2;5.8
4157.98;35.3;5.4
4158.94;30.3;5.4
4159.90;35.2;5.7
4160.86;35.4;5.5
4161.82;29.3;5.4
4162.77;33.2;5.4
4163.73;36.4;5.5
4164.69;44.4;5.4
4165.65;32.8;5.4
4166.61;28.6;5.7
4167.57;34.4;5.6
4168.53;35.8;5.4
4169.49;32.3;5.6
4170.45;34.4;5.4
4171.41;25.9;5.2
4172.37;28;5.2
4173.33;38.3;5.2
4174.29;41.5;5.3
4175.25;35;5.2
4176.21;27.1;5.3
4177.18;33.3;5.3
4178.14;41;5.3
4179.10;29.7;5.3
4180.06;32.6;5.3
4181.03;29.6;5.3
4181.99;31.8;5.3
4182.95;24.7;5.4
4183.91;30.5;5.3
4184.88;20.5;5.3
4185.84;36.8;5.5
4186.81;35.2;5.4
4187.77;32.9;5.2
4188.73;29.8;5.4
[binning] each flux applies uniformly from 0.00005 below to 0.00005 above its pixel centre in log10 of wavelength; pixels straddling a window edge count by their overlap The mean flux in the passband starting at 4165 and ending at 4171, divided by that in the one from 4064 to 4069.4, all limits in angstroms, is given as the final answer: 0.94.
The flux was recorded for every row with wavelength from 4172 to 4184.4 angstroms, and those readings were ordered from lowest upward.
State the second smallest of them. 27.1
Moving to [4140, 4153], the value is 24.8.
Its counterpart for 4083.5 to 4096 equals 25.4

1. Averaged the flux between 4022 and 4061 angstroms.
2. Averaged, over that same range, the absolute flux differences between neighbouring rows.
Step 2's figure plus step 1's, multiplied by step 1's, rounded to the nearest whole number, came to 1272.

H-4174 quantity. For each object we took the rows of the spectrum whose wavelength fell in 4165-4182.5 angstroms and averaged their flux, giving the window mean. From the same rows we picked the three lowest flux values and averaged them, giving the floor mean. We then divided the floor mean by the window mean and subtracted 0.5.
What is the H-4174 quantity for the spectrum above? 0.32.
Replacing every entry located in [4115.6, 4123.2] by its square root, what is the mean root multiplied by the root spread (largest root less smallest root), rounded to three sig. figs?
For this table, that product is 12.2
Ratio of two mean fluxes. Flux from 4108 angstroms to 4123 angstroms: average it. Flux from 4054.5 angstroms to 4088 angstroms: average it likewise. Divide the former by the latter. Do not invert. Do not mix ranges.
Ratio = 0.97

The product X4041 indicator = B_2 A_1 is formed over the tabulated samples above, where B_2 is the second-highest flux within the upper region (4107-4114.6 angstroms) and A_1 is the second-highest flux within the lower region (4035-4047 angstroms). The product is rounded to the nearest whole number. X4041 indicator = 1343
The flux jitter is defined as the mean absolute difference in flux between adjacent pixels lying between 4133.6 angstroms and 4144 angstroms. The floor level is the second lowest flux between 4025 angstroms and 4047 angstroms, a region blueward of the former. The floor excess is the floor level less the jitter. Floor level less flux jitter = 21.2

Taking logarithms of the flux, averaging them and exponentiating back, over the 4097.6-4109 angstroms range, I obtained 33.2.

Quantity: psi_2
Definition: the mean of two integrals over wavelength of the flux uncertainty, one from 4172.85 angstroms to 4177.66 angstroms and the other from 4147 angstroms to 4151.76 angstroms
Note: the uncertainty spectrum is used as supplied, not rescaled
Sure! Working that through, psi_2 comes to 25.5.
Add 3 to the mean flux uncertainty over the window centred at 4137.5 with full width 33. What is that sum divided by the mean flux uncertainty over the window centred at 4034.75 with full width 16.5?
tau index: 1.54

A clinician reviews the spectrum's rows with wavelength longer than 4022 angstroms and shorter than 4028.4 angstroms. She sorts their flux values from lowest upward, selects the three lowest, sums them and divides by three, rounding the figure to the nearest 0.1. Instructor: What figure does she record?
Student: 29.6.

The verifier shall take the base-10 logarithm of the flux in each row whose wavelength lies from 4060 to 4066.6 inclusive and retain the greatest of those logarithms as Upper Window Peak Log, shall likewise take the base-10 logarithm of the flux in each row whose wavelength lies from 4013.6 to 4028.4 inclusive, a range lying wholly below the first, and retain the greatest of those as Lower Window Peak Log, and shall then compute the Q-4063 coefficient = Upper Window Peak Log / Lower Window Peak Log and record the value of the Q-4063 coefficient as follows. 1.01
